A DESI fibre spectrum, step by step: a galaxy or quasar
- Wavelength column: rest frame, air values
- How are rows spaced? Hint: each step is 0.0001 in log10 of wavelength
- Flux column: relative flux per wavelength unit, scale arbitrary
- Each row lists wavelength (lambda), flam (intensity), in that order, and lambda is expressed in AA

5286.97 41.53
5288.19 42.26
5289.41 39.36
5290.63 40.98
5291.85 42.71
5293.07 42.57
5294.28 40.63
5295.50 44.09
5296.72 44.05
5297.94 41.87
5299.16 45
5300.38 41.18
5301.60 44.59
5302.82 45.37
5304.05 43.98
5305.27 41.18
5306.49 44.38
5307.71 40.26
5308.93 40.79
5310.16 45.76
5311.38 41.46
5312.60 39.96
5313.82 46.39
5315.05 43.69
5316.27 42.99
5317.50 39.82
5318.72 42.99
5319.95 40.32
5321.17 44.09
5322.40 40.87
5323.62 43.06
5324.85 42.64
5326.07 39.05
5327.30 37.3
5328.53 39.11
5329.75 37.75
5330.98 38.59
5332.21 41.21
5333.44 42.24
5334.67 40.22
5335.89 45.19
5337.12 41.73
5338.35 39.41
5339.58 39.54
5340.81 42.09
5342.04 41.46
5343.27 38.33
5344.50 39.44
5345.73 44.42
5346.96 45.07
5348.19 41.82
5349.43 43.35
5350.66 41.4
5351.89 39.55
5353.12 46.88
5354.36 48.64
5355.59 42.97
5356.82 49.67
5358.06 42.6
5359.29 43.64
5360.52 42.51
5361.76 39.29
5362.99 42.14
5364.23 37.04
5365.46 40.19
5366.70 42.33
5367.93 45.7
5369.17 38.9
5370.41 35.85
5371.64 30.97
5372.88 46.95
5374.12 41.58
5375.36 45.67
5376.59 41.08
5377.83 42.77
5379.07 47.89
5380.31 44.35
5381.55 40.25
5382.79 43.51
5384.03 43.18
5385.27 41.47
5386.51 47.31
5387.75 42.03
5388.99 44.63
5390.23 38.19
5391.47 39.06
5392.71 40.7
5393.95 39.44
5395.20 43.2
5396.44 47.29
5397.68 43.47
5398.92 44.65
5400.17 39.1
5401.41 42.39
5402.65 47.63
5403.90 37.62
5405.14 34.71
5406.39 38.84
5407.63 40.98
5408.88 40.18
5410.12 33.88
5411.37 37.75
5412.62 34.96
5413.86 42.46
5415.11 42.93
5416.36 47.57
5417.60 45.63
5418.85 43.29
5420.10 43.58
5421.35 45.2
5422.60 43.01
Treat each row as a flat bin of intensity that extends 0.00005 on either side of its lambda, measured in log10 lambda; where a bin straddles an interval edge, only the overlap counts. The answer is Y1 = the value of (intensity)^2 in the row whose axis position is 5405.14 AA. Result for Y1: 1205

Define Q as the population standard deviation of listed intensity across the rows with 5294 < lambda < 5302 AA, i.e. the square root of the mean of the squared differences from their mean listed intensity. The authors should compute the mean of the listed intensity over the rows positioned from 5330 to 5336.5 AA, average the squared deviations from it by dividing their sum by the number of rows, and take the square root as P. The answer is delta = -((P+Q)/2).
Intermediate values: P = 2.2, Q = 1.6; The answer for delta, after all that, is -1.9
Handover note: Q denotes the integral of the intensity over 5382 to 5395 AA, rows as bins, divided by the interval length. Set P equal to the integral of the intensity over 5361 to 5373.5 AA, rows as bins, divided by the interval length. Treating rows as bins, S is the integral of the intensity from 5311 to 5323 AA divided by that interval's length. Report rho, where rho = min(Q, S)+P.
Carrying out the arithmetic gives 81.9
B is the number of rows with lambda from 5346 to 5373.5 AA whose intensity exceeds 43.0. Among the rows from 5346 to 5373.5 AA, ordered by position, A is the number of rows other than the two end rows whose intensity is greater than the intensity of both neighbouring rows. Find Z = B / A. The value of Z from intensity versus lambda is 1.33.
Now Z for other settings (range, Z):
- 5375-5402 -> 1.57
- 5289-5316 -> 1.43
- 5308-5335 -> 0.71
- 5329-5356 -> 1.00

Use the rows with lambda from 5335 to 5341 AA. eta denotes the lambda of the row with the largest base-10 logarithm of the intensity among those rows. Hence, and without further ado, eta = 5335.89 AA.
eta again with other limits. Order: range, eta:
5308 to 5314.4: 5313.82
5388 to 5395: 5388.99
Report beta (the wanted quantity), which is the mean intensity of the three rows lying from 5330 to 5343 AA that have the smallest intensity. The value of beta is 39.2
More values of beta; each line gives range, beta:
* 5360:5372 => 34.6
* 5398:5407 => 37.1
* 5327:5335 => 37.9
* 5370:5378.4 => 36.0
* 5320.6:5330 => 38.0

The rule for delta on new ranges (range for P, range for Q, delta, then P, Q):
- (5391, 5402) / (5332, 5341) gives -2.2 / 2.7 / 1.7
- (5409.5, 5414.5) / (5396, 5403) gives -3.1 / 3.3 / 2.9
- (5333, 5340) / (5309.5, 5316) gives -2.2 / 2.0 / 2.5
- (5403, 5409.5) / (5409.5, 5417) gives -3.5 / 2.2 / 4.8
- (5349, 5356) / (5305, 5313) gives -2.6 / 3.1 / 2.0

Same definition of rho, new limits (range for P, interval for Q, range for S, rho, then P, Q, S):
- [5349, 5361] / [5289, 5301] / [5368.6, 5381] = 85.8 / 44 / 42.3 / 41.6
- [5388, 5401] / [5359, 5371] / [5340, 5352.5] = 82.7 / 42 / 40.7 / 41.7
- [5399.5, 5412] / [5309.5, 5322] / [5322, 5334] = 79.5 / 39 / 42.7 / 40.2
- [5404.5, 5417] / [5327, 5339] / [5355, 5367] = 79.8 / 39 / 40.4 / 42.2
